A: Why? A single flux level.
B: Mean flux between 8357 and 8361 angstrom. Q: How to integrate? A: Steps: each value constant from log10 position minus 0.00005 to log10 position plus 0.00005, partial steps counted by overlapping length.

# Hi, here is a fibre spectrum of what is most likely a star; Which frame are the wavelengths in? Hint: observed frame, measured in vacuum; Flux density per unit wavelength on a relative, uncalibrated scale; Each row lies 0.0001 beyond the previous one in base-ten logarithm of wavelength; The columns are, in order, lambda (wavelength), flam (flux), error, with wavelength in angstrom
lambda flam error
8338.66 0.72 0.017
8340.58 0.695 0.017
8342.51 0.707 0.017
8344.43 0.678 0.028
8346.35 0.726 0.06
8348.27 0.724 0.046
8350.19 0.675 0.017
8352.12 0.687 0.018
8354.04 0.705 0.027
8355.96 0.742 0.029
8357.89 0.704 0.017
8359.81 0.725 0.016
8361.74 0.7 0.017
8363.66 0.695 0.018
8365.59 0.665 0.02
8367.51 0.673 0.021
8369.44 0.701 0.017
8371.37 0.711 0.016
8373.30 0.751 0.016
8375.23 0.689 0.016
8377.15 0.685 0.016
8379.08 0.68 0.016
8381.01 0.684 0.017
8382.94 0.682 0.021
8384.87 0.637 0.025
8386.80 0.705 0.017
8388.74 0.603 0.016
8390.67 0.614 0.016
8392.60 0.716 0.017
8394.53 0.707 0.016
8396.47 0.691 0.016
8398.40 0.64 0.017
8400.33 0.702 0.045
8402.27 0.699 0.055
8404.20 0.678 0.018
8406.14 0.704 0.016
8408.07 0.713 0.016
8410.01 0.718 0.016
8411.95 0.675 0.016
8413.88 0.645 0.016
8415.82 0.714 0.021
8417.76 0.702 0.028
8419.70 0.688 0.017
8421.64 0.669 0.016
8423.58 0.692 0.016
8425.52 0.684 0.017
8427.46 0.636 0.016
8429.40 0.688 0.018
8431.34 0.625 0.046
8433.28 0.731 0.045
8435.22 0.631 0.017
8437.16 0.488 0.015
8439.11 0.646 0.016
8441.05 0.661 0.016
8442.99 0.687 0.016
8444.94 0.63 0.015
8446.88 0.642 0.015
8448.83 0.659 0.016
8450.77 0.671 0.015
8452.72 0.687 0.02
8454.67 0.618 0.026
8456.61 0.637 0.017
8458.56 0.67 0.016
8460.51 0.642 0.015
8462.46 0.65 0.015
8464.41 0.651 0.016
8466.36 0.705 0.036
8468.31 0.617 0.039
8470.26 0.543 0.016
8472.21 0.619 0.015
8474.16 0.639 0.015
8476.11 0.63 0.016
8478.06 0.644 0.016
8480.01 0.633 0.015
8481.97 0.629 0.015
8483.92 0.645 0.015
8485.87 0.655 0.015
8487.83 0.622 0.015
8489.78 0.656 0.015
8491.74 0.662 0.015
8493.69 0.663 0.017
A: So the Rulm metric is 0.714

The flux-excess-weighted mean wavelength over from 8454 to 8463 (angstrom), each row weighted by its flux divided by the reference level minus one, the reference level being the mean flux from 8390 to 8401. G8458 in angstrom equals 8457.8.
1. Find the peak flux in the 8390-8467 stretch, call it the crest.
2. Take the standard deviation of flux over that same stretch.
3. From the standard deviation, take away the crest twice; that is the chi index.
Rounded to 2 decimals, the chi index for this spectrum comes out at -1.42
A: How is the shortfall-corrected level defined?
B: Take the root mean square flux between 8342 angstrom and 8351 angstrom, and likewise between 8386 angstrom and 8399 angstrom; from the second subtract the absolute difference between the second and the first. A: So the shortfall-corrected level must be 0.637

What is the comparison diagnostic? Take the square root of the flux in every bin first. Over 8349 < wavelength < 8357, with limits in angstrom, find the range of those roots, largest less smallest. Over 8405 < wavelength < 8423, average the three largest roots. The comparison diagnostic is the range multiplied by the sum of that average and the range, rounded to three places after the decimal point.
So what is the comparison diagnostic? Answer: 0.035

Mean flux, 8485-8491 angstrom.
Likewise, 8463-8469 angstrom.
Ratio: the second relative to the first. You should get 1.02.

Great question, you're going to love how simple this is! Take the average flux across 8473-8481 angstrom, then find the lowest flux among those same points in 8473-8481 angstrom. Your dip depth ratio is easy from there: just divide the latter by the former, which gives 0.99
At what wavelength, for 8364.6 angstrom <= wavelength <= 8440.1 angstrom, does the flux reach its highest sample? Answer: 8373.30 angstrom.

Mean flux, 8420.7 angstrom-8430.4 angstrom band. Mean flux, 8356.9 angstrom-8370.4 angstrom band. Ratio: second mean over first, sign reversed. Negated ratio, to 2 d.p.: -1.03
